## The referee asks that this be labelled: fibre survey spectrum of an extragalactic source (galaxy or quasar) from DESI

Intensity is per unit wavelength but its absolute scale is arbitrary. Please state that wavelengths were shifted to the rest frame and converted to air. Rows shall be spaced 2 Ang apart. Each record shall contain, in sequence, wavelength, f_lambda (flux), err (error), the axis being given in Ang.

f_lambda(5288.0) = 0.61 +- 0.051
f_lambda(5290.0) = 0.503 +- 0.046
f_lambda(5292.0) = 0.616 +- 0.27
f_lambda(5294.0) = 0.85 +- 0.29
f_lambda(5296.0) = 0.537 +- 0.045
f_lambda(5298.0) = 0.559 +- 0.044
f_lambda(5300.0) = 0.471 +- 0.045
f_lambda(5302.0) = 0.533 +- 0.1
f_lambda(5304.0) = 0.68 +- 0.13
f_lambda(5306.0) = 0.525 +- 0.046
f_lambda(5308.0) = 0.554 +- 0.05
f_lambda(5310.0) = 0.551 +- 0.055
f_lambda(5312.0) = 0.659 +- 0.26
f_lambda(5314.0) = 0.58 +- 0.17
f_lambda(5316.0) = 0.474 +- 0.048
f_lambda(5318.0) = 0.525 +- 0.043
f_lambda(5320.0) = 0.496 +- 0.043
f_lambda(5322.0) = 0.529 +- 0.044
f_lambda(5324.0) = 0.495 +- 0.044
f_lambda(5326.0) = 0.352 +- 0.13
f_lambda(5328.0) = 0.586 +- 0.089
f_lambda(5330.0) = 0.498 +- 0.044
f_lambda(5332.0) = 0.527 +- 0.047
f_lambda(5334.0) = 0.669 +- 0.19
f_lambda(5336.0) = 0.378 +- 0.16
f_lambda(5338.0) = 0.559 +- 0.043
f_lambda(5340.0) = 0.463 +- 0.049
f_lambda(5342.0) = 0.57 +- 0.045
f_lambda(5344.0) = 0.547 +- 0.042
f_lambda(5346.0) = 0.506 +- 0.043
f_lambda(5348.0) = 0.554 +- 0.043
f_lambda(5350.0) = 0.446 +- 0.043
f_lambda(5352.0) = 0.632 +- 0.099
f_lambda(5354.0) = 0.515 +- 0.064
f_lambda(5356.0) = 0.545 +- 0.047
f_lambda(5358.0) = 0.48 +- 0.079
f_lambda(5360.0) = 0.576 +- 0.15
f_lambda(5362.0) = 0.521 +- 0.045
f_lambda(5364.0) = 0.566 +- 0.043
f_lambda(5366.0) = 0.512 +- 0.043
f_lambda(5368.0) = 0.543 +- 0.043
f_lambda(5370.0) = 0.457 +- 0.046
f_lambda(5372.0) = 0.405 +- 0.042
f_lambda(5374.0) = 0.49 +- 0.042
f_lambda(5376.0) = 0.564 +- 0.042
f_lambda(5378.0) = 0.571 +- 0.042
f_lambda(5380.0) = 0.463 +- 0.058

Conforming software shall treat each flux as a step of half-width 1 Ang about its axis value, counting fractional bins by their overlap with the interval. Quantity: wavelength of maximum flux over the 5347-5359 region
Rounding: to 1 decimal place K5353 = 5352.0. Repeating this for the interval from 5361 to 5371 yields 5364.0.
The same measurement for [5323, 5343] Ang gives 5334.0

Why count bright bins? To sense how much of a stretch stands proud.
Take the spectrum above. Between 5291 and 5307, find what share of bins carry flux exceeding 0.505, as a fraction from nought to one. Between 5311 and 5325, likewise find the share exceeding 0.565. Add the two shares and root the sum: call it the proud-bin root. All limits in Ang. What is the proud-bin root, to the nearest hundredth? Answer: 1.08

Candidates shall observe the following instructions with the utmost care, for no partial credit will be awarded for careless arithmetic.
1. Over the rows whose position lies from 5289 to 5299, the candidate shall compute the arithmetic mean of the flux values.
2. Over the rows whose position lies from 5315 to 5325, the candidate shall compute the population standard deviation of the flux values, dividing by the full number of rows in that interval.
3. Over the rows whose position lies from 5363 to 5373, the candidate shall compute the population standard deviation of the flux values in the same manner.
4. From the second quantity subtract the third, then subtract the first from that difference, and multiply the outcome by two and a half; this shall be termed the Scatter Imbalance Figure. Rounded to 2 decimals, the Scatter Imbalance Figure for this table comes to -1.63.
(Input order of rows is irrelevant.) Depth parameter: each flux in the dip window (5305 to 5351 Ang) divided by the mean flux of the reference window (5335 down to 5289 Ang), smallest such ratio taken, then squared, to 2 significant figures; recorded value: 0.40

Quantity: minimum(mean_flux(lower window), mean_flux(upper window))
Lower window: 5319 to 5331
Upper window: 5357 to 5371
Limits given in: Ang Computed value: 0.493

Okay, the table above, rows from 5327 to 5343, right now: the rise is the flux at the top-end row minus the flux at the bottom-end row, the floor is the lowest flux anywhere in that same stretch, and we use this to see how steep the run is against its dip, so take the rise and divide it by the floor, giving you -0.04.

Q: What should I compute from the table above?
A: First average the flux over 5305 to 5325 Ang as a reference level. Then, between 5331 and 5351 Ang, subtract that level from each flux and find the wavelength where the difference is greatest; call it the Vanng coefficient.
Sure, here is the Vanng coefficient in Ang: 5334.0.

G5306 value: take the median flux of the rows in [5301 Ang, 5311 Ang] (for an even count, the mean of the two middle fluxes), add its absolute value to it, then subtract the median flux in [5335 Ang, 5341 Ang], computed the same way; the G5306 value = 0.639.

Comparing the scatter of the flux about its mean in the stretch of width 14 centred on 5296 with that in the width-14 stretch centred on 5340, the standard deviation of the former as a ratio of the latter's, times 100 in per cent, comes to 139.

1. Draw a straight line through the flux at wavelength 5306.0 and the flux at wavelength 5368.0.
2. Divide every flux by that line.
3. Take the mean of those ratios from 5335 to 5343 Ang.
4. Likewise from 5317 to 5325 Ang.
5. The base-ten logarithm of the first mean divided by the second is -0.021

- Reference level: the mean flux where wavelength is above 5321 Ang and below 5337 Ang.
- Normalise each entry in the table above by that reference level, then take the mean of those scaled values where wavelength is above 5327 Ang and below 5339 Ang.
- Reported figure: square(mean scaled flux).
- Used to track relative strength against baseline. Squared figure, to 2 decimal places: 1.13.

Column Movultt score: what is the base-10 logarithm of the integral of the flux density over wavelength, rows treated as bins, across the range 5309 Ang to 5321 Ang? 0.82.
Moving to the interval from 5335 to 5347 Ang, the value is 0.78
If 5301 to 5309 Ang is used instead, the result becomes 0.66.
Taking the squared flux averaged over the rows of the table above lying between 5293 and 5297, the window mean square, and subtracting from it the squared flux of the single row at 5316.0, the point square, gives 0.281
